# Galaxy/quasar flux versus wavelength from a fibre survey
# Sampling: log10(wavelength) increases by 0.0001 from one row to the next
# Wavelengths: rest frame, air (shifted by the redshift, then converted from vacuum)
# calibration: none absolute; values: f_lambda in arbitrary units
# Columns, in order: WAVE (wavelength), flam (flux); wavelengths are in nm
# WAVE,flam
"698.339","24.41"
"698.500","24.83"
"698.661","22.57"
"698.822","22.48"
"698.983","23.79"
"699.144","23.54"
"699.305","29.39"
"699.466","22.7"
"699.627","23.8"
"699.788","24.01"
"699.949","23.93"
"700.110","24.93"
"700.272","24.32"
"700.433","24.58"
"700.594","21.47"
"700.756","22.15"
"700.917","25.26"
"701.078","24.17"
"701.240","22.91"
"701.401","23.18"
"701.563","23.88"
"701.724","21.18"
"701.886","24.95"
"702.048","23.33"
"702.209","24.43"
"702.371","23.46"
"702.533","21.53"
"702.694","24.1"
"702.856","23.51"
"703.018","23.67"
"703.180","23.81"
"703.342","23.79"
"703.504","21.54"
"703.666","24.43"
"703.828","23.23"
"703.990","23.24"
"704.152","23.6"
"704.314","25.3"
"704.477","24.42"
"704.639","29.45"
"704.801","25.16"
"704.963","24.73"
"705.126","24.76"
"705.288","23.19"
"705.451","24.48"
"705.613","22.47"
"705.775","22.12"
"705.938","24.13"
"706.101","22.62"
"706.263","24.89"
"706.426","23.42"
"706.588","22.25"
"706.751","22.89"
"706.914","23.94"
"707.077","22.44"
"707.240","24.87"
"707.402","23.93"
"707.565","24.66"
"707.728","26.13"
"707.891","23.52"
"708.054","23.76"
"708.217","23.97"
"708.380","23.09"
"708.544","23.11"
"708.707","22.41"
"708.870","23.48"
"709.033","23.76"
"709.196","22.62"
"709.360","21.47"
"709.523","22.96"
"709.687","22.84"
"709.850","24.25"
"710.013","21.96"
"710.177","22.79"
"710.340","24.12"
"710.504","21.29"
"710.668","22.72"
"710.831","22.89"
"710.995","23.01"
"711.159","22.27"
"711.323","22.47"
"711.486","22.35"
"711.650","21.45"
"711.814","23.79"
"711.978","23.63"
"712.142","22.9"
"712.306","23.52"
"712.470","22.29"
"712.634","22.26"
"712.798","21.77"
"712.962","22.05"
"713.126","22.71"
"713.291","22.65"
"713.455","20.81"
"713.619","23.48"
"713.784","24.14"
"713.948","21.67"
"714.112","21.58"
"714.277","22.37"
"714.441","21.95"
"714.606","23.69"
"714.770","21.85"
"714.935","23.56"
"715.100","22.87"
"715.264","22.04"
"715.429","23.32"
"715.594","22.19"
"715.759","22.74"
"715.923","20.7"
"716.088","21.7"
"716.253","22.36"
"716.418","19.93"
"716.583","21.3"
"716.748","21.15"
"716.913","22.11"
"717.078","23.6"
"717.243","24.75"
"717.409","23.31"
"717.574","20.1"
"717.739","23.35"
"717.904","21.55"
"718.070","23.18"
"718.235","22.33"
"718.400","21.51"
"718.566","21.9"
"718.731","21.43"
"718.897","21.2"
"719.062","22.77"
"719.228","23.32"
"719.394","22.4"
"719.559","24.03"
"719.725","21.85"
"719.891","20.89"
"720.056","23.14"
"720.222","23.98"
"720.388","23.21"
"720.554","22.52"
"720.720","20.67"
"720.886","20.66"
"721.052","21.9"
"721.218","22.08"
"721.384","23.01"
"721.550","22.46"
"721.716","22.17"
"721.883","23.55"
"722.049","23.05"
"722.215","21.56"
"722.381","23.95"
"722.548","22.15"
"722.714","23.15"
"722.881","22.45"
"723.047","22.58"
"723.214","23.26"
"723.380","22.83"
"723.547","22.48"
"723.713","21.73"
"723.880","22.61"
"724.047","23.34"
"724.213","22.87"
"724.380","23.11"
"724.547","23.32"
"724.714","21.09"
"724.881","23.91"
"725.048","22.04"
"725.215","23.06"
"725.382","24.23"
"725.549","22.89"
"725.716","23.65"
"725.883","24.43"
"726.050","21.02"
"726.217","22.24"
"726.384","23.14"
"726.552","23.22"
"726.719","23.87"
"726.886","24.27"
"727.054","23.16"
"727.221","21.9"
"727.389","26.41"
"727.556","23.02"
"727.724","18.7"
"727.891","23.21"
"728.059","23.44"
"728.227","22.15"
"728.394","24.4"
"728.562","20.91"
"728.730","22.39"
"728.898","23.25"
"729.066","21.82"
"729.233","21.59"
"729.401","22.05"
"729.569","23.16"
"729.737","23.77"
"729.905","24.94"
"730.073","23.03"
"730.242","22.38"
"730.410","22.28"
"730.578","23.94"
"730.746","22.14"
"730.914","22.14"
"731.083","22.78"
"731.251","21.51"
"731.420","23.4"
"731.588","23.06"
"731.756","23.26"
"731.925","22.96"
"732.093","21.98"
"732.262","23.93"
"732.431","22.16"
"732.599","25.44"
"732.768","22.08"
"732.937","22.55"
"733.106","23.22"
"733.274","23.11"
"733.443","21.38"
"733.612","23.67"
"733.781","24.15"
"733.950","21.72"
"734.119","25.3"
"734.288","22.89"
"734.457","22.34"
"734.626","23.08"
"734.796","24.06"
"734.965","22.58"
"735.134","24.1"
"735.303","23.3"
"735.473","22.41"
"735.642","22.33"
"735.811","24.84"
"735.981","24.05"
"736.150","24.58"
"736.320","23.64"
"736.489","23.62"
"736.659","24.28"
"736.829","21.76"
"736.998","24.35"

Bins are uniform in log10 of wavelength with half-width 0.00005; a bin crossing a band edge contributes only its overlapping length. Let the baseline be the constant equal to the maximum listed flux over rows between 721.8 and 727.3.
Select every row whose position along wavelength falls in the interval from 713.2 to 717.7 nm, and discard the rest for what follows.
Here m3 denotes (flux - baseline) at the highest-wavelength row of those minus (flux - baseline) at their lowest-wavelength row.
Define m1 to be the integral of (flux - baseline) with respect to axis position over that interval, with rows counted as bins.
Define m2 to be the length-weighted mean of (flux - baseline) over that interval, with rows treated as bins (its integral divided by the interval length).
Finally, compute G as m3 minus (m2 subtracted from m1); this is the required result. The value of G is 4.9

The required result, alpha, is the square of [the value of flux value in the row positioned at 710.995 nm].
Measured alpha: 529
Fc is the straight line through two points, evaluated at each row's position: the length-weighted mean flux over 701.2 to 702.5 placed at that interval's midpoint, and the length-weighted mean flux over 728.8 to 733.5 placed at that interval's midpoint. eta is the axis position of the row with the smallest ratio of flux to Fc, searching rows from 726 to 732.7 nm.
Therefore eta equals 727.724 nm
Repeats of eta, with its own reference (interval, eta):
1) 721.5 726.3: 726.050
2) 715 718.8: 716.418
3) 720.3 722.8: 720.886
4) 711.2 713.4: 711.650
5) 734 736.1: 734.457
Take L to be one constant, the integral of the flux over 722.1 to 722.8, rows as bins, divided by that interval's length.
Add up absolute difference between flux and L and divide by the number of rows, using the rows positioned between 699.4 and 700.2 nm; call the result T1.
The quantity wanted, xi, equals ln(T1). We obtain 0.2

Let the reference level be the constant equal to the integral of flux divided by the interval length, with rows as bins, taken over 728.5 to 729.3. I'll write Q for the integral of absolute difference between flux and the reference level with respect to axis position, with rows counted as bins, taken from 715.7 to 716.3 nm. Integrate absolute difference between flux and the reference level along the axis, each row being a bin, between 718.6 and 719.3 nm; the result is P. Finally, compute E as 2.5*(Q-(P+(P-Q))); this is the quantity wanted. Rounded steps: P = 0.6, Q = 0.42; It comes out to -0.7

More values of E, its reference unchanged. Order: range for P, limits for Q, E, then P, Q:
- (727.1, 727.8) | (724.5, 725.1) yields -4.3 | 1.5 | 0.64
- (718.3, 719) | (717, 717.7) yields 4.6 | 0.4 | 1.29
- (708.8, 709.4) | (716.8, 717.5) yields 1.5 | 0.7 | 0.97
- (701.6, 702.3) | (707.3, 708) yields 2.3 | 1.3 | 1.75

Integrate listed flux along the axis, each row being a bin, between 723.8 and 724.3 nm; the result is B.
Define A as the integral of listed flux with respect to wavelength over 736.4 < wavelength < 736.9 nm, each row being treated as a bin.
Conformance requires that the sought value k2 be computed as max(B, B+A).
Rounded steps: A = 11.6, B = 11.5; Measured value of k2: 23.1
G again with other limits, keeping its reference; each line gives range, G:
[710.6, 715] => 7.1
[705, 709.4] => -0.2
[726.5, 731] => 4.4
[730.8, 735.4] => 6.2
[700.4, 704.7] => 7.3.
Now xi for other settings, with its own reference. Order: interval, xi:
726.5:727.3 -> -0.1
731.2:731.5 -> -0.1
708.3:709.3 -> -0.7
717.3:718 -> 0.2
